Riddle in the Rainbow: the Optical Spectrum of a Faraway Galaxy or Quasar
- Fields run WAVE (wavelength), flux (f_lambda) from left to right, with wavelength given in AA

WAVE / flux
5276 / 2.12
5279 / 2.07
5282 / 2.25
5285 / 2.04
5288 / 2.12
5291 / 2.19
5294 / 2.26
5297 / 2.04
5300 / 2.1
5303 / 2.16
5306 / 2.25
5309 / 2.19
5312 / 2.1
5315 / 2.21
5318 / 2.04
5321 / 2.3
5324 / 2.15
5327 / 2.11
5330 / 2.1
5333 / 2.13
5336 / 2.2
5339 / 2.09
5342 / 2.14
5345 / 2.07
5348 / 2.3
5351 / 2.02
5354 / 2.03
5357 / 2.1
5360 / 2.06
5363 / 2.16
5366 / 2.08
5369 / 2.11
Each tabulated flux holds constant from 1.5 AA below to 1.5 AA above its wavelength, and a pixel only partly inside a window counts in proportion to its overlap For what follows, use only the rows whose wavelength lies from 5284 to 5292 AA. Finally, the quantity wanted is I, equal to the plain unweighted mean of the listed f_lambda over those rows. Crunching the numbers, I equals 2.12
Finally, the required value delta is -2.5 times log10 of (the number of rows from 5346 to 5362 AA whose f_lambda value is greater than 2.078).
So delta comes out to -0.75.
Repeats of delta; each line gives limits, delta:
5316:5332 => -1.51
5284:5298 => -1.19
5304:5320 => -1.51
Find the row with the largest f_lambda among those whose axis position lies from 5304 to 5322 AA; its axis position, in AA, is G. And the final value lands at 5321 AA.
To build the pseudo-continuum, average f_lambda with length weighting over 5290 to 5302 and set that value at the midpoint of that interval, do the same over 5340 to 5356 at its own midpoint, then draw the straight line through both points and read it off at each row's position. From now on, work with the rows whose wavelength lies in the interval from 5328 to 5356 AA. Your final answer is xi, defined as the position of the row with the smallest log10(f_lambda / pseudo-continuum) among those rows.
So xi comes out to 5351 AA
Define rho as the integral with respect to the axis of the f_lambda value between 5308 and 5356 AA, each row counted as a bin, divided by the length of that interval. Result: 2.14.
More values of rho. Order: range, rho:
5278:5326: 2.15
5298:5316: 2.16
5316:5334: 2.14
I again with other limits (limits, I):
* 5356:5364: 2.11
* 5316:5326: 2.16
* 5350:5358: 2.05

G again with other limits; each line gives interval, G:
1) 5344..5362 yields 5348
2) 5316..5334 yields 5321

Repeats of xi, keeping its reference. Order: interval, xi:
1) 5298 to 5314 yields 5300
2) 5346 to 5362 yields 5351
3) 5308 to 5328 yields 5318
